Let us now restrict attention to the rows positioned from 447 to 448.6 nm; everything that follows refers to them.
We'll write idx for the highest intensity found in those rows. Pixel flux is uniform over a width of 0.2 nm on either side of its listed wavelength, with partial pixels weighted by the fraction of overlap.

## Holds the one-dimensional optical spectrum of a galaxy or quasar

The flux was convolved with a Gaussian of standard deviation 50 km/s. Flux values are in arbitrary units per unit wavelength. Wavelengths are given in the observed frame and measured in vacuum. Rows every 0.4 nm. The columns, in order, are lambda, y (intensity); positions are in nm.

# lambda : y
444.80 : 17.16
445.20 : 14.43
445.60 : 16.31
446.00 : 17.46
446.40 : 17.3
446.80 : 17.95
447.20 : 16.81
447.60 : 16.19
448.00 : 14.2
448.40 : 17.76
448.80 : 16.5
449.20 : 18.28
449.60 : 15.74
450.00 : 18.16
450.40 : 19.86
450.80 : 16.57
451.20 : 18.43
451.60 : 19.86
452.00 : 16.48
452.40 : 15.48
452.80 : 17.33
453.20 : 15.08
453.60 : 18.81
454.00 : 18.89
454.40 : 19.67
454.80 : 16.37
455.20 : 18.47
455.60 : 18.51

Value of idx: 17.76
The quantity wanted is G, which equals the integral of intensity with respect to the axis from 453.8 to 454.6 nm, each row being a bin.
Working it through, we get 15.4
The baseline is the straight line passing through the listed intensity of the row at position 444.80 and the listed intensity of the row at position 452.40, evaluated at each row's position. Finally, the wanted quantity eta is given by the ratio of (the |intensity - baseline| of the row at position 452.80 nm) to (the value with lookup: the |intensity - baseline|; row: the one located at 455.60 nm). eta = 0.5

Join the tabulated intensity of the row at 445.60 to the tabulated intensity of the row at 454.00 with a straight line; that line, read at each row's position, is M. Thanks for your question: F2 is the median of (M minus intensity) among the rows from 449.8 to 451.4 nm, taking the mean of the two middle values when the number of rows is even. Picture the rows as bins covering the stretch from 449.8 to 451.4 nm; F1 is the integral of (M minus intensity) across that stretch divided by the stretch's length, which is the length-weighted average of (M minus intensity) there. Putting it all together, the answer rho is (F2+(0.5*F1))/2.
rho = -0.3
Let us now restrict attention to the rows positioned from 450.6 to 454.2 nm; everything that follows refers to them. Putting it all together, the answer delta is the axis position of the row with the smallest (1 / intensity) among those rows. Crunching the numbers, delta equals 451.60 nm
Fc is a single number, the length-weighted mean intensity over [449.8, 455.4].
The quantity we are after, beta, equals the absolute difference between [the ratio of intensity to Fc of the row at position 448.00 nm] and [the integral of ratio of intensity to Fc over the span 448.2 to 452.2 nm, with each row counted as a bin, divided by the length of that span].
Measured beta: 0.20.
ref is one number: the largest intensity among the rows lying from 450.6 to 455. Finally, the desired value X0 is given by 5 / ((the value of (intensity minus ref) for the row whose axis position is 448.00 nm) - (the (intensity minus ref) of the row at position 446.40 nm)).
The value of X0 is -1.6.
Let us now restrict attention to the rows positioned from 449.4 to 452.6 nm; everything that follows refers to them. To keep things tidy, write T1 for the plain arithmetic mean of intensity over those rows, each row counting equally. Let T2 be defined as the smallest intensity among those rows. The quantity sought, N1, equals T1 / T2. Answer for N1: 1.14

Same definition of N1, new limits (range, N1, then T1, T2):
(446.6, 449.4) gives 1.18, 16.8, 14.2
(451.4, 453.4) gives 1.12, 16.8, 15.08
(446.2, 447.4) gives 1.03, 17.4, 16.81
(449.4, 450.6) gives 1.14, 17.9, 15.74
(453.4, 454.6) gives 1.02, 19.1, 18.81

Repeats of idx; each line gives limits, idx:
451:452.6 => 19.86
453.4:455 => 19.67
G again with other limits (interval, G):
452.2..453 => 13.1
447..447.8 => 13.2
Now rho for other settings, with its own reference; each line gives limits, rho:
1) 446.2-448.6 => -0.1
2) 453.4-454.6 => -0.1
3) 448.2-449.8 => 0.1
